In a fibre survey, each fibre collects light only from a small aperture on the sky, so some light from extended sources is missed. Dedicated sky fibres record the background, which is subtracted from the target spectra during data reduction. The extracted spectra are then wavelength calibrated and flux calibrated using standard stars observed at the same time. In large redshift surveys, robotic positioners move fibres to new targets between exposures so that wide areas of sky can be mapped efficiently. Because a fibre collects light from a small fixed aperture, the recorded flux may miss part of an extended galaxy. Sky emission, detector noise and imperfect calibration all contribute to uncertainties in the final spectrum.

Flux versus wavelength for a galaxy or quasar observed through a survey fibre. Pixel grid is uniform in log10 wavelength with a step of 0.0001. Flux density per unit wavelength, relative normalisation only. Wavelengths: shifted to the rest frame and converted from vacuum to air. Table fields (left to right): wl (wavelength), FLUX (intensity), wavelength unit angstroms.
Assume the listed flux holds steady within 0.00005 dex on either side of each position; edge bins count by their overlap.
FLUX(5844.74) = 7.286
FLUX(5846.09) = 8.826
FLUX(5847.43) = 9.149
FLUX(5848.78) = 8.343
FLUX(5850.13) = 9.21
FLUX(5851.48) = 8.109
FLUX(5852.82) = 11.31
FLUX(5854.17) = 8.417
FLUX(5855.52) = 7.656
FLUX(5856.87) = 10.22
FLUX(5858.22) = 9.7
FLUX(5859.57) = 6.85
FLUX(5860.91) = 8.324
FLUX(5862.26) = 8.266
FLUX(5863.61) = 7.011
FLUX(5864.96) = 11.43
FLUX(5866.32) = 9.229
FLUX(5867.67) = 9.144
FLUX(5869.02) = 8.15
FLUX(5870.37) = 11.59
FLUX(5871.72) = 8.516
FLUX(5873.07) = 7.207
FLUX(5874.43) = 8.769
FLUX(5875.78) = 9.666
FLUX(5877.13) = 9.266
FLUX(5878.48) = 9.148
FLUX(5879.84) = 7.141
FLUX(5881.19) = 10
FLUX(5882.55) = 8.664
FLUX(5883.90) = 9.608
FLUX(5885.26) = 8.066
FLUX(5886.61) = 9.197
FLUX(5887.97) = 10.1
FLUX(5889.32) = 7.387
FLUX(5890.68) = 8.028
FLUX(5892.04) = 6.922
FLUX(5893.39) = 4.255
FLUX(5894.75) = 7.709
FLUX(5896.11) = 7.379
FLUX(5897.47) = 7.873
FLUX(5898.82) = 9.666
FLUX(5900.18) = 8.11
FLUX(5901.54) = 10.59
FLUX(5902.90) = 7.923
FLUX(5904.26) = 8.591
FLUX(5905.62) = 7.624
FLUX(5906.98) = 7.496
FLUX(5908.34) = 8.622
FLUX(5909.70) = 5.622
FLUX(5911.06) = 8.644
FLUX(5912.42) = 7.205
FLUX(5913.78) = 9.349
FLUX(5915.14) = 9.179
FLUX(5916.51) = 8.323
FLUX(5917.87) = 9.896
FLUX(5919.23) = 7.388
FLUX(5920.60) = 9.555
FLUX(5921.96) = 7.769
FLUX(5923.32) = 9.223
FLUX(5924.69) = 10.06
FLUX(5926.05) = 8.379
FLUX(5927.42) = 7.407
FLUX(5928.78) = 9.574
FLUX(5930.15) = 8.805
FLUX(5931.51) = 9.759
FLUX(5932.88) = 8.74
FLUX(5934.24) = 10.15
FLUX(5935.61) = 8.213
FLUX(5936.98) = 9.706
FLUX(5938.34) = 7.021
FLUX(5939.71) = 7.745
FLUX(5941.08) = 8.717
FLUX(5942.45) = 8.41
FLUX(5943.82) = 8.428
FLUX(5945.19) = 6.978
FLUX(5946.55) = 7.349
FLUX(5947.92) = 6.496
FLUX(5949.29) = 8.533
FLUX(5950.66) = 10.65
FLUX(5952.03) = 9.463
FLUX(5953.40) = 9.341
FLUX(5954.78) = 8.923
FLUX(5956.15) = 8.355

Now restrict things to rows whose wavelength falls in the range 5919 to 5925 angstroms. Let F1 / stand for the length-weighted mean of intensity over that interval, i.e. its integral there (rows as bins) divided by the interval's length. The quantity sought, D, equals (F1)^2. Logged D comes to 78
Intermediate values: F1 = 8.8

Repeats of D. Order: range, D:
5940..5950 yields 62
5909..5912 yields 51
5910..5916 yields 70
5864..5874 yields 85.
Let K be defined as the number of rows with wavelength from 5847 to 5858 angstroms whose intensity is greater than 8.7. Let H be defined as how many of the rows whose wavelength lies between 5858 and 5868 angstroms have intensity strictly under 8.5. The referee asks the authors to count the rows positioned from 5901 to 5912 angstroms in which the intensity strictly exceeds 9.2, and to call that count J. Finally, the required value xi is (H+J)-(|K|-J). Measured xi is 2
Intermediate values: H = 4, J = 1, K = 4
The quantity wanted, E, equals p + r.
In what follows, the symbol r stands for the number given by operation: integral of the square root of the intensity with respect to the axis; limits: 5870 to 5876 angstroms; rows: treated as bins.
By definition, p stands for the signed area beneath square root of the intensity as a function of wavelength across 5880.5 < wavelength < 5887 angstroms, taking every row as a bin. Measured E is 37.5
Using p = 19.6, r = 17.9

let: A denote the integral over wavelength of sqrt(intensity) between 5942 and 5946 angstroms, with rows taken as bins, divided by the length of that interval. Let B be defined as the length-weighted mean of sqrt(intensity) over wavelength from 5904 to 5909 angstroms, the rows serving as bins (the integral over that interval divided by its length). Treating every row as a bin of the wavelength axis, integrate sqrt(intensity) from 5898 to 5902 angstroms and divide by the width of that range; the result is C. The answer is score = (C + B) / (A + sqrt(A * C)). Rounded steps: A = 2.81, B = 2.83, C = 3.05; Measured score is 1.03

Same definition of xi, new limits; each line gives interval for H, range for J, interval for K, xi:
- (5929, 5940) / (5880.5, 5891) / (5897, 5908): 7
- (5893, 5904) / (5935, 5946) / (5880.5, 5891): 4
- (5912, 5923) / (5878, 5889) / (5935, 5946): 8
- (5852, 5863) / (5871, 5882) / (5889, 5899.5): 10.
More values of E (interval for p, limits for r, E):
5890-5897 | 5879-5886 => 38.9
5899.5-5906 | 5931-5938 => 40.2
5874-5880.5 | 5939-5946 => 39.1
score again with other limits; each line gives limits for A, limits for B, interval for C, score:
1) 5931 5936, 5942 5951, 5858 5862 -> 0.95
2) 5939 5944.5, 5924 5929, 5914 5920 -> 1.02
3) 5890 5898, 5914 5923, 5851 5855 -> 1.10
